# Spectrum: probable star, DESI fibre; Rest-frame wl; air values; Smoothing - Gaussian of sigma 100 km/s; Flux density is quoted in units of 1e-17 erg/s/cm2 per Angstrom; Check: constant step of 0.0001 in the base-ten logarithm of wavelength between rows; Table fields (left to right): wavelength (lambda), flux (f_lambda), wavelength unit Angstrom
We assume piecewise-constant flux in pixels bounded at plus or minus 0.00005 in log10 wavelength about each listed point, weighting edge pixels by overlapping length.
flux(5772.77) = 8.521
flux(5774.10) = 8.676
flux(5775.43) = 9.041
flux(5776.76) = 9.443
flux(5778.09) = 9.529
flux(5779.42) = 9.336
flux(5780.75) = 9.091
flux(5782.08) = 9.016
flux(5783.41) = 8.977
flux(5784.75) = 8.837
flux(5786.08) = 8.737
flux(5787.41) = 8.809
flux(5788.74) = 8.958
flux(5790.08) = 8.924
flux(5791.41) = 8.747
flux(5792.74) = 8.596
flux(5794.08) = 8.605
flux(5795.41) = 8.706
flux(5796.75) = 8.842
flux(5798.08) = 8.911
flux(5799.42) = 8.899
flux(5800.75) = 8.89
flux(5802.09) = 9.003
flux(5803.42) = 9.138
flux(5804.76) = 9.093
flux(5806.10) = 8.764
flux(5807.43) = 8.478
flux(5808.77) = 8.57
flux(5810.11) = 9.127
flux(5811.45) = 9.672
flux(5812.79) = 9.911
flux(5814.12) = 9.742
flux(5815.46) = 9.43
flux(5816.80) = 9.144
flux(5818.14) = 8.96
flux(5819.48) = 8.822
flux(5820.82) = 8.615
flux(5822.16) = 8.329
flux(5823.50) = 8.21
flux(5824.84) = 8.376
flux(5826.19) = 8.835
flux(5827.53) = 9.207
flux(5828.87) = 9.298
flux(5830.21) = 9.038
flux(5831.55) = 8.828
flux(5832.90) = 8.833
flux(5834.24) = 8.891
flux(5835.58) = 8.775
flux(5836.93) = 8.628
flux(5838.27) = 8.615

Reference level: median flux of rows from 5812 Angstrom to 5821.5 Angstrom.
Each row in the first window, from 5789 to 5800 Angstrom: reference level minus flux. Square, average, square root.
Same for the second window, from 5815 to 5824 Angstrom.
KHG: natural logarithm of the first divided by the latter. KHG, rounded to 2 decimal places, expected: -0.33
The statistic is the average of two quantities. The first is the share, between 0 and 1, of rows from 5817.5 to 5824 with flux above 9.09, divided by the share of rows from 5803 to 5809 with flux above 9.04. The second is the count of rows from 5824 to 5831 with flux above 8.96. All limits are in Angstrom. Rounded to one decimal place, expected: 1.5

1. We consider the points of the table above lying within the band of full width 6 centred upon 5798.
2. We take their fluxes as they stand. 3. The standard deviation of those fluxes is 0.08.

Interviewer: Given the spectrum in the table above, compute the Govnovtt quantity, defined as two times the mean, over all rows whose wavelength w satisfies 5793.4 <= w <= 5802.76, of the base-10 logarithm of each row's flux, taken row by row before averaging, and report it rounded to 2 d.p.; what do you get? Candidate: 1.89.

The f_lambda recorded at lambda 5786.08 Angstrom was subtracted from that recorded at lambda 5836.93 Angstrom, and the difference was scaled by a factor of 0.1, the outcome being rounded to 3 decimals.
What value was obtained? -0.011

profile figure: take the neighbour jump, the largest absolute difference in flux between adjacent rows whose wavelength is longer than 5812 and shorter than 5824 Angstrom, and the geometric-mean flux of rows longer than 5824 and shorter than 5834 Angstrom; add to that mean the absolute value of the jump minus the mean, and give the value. 17.51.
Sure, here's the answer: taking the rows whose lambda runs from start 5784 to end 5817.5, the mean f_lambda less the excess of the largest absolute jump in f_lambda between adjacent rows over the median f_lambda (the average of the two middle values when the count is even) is 17.3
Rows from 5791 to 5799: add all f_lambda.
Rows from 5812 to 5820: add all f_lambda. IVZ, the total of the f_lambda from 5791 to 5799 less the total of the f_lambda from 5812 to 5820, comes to -3.6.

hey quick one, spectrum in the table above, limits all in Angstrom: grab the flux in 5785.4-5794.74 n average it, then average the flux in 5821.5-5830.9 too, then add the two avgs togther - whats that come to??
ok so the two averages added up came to 17.5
